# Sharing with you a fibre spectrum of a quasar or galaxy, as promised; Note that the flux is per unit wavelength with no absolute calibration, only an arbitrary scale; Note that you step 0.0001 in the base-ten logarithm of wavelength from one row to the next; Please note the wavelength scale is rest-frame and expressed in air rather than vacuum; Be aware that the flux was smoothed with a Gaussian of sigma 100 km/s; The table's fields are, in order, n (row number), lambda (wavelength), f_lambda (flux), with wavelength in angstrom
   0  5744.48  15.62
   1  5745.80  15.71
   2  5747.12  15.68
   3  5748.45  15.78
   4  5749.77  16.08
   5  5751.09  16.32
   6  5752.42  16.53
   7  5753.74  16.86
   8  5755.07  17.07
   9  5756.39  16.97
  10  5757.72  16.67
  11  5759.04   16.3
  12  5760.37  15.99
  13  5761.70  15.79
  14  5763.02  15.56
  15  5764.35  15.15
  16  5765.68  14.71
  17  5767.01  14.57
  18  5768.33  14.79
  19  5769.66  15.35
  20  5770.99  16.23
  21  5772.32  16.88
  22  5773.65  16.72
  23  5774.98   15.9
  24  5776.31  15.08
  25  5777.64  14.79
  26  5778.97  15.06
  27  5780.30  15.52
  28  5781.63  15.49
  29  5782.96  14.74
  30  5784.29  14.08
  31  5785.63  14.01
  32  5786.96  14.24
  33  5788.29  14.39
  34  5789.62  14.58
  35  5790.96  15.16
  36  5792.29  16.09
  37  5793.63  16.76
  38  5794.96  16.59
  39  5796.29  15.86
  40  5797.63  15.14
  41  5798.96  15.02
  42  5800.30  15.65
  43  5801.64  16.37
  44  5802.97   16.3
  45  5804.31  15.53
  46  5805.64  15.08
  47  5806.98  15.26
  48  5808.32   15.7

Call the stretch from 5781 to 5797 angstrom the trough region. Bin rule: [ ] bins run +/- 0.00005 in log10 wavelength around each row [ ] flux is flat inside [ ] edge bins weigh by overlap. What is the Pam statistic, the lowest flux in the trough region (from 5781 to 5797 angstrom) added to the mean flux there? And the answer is 29.2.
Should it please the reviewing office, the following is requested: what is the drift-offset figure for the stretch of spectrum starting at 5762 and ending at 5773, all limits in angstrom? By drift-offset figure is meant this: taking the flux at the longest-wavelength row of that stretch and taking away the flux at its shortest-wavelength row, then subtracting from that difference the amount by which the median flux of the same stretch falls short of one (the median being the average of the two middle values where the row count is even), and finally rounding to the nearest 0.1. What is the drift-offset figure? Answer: 15.6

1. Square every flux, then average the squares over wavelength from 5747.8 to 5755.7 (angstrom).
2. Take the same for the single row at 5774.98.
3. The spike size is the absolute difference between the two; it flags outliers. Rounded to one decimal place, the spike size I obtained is 17.7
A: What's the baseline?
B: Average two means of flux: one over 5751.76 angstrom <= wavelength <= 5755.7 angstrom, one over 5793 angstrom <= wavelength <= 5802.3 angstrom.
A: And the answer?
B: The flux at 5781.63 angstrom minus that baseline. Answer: -0.9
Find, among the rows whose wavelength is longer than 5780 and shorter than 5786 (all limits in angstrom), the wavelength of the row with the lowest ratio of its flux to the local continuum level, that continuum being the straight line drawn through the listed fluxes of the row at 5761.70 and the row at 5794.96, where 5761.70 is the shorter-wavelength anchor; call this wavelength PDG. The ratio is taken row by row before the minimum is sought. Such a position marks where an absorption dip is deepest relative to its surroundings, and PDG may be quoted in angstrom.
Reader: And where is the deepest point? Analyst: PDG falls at 5785.63 angstrom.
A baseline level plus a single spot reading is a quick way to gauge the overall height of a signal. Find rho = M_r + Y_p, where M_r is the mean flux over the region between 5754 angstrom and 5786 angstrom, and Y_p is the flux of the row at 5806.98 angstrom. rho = 30.8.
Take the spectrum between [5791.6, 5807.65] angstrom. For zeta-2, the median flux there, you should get 15.8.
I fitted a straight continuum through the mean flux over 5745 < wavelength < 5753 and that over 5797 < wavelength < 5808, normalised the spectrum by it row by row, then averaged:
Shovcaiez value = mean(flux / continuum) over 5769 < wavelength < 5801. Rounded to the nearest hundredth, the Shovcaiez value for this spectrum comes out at 0.98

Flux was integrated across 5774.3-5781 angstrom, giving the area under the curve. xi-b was 102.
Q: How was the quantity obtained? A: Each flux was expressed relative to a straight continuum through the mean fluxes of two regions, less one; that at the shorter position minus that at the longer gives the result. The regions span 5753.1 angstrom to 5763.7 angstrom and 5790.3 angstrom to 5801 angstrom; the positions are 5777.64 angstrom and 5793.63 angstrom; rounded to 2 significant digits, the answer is -0.14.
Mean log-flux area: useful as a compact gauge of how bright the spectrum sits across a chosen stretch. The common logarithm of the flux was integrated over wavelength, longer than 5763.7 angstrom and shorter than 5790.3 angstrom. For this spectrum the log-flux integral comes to 31.4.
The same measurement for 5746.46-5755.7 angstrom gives 11.2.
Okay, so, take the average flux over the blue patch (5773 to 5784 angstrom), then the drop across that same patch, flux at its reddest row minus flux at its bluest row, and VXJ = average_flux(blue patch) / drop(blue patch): -7.8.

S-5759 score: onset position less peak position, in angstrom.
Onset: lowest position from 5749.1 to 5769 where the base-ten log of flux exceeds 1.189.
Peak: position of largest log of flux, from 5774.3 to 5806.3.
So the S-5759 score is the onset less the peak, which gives -43.9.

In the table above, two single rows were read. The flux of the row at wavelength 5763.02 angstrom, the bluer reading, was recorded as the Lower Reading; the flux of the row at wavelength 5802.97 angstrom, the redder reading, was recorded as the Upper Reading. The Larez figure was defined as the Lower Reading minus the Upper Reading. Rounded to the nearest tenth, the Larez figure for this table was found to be -0.7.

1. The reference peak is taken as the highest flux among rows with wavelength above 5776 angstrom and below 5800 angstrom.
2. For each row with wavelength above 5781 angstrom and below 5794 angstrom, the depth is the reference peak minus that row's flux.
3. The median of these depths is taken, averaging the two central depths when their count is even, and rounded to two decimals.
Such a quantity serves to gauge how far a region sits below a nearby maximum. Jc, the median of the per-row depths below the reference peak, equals 2.10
